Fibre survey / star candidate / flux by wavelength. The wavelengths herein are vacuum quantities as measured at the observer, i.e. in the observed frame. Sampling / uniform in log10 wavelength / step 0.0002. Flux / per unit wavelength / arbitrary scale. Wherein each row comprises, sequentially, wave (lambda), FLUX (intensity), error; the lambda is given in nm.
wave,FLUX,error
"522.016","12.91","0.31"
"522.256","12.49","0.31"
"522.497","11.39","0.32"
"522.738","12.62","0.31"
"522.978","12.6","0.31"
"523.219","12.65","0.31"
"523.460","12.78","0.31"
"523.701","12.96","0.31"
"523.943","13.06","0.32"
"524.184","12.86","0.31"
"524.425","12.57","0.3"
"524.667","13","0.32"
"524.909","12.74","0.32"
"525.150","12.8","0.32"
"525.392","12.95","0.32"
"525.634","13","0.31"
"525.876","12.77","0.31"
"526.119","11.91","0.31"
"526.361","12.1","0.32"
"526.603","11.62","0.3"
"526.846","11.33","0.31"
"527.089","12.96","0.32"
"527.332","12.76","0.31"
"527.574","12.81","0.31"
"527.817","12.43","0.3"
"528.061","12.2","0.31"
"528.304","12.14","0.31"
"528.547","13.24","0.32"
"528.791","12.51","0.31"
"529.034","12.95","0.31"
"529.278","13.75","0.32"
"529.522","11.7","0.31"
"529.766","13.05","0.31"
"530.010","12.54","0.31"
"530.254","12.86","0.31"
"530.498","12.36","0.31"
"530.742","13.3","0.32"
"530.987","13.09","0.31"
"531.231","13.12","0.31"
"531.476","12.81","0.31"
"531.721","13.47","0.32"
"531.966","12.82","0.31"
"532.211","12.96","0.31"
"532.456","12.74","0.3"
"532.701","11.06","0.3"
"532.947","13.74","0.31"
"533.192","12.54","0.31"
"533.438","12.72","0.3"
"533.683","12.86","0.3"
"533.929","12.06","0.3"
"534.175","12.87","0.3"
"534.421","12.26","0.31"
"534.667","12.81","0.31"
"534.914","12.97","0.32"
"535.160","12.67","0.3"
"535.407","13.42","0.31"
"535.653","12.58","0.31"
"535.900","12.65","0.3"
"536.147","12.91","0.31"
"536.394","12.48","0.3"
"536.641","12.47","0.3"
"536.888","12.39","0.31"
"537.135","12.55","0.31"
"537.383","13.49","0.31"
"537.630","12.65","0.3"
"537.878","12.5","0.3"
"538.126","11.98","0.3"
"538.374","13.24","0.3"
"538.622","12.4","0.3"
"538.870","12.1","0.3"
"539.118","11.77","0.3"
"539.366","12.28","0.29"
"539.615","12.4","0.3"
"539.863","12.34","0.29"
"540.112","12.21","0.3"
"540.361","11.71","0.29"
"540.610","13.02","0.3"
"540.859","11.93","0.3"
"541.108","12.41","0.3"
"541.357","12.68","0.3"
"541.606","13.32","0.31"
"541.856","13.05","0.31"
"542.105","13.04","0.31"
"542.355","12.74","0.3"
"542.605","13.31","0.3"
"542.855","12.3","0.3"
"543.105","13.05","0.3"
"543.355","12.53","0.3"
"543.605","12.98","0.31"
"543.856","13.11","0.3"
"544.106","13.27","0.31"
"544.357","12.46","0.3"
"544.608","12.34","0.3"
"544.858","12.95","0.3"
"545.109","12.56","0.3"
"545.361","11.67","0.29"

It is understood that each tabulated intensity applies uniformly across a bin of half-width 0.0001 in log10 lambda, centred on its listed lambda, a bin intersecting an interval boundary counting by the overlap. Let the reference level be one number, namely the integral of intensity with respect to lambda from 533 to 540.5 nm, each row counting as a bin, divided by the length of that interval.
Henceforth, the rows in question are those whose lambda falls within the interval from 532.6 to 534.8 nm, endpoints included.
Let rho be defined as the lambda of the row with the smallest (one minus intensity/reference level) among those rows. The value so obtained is 532.947 nm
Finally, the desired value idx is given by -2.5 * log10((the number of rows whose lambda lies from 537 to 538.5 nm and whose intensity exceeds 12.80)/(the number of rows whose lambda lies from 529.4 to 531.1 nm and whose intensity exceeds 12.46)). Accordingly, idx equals 0.99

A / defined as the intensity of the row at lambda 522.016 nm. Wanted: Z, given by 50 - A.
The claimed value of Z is 37.1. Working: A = 12.91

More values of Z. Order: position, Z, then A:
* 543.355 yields 37.5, 12.53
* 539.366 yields 37.7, 12.28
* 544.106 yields 36.7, 13.27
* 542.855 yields 37.7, 12.3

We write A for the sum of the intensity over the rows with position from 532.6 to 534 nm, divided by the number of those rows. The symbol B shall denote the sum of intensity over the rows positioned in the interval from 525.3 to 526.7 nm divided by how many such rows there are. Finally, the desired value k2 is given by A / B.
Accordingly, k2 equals 1.01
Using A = 12.5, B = 12.4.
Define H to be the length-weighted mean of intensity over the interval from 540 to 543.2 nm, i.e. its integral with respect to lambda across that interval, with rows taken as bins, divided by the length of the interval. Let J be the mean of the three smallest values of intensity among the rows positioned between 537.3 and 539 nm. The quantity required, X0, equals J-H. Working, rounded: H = 12.67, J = 12.2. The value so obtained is -0.5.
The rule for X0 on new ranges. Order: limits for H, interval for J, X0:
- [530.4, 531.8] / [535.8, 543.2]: -1.2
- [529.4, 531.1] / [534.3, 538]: -0.3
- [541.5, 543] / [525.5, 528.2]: -1.3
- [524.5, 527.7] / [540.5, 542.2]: -0.2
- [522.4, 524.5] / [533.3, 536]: -0.3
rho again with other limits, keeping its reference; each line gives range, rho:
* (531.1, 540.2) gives 532.947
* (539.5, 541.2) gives 540.610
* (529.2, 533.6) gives 529.278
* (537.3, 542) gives 537.383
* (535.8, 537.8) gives 537.383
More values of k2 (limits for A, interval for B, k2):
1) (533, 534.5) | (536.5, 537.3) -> 1.01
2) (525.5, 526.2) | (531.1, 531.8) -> 0.96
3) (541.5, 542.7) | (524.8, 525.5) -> 1.02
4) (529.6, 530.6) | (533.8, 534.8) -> 1.02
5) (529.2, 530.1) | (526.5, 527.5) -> 1.05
